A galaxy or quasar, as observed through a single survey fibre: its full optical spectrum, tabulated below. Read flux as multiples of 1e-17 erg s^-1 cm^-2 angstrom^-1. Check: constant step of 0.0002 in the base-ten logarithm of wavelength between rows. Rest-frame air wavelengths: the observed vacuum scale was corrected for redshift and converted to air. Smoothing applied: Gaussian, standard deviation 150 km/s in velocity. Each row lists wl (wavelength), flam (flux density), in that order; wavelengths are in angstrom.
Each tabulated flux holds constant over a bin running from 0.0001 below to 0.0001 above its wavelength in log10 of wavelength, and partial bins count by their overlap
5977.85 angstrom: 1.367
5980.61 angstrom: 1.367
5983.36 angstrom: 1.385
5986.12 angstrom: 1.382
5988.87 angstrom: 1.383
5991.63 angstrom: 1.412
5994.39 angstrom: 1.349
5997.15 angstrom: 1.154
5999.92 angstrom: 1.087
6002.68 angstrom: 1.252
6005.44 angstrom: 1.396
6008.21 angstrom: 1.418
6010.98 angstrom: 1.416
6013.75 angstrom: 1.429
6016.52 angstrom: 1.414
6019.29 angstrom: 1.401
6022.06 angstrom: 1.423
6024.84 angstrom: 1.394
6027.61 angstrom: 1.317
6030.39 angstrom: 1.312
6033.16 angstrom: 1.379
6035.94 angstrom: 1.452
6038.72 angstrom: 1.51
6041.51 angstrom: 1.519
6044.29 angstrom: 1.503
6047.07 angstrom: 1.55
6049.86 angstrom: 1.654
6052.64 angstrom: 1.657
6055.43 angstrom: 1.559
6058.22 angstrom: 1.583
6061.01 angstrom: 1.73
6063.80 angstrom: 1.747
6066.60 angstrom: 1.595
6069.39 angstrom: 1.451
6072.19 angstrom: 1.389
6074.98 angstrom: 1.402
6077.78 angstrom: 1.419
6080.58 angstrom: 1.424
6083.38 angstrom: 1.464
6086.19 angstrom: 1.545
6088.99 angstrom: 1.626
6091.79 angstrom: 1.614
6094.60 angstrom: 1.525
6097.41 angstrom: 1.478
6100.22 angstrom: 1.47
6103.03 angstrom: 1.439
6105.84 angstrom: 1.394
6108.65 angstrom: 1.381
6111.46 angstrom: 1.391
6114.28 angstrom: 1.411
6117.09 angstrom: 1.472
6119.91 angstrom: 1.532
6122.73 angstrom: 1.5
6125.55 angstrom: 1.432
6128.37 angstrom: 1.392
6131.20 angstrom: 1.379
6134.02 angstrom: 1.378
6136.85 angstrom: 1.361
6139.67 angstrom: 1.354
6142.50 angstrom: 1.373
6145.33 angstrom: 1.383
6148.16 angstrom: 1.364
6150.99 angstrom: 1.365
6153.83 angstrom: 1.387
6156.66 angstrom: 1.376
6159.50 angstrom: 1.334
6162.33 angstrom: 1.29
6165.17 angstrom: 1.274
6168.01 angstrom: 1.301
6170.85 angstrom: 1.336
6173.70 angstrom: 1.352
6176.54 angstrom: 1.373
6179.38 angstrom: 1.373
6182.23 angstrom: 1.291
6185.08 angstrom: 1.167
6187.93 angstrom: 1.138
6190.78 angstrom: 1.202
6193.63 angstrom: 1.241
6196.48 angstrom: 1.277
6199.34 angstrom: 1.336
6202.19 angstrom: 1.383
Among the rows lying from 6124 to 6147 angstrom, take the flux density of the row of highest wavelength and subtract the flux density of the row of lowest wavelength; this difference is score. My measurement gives -0.05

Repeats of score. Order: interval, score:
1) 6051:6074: -0.27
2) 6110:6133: -0.01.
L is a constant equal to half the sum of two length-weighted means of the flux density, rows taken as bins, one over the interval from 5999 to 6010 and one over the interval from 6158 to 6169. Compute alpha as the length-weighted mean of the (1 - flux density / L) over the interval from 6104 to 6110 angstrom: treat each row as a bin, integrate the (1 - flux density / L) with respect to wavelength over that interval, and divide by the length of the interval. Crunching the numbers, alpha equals -0.069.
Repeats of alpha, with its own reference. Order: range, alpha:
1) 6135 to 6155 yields -0.053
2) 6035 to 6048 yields -0.158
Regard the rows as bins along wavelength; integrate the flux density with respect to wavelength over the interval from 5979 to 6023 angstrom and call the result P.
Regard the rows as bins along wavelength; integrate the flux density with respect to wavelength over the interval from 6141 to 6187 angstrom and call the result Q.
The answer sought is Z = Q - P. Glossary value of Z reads 2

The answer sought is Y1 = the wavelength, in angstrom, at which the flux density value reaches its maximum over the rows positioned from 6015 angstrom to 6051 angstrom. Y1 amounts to 6049.86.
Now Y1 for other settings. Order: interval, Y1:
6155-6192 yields 6156.66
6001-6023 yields 6013.75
